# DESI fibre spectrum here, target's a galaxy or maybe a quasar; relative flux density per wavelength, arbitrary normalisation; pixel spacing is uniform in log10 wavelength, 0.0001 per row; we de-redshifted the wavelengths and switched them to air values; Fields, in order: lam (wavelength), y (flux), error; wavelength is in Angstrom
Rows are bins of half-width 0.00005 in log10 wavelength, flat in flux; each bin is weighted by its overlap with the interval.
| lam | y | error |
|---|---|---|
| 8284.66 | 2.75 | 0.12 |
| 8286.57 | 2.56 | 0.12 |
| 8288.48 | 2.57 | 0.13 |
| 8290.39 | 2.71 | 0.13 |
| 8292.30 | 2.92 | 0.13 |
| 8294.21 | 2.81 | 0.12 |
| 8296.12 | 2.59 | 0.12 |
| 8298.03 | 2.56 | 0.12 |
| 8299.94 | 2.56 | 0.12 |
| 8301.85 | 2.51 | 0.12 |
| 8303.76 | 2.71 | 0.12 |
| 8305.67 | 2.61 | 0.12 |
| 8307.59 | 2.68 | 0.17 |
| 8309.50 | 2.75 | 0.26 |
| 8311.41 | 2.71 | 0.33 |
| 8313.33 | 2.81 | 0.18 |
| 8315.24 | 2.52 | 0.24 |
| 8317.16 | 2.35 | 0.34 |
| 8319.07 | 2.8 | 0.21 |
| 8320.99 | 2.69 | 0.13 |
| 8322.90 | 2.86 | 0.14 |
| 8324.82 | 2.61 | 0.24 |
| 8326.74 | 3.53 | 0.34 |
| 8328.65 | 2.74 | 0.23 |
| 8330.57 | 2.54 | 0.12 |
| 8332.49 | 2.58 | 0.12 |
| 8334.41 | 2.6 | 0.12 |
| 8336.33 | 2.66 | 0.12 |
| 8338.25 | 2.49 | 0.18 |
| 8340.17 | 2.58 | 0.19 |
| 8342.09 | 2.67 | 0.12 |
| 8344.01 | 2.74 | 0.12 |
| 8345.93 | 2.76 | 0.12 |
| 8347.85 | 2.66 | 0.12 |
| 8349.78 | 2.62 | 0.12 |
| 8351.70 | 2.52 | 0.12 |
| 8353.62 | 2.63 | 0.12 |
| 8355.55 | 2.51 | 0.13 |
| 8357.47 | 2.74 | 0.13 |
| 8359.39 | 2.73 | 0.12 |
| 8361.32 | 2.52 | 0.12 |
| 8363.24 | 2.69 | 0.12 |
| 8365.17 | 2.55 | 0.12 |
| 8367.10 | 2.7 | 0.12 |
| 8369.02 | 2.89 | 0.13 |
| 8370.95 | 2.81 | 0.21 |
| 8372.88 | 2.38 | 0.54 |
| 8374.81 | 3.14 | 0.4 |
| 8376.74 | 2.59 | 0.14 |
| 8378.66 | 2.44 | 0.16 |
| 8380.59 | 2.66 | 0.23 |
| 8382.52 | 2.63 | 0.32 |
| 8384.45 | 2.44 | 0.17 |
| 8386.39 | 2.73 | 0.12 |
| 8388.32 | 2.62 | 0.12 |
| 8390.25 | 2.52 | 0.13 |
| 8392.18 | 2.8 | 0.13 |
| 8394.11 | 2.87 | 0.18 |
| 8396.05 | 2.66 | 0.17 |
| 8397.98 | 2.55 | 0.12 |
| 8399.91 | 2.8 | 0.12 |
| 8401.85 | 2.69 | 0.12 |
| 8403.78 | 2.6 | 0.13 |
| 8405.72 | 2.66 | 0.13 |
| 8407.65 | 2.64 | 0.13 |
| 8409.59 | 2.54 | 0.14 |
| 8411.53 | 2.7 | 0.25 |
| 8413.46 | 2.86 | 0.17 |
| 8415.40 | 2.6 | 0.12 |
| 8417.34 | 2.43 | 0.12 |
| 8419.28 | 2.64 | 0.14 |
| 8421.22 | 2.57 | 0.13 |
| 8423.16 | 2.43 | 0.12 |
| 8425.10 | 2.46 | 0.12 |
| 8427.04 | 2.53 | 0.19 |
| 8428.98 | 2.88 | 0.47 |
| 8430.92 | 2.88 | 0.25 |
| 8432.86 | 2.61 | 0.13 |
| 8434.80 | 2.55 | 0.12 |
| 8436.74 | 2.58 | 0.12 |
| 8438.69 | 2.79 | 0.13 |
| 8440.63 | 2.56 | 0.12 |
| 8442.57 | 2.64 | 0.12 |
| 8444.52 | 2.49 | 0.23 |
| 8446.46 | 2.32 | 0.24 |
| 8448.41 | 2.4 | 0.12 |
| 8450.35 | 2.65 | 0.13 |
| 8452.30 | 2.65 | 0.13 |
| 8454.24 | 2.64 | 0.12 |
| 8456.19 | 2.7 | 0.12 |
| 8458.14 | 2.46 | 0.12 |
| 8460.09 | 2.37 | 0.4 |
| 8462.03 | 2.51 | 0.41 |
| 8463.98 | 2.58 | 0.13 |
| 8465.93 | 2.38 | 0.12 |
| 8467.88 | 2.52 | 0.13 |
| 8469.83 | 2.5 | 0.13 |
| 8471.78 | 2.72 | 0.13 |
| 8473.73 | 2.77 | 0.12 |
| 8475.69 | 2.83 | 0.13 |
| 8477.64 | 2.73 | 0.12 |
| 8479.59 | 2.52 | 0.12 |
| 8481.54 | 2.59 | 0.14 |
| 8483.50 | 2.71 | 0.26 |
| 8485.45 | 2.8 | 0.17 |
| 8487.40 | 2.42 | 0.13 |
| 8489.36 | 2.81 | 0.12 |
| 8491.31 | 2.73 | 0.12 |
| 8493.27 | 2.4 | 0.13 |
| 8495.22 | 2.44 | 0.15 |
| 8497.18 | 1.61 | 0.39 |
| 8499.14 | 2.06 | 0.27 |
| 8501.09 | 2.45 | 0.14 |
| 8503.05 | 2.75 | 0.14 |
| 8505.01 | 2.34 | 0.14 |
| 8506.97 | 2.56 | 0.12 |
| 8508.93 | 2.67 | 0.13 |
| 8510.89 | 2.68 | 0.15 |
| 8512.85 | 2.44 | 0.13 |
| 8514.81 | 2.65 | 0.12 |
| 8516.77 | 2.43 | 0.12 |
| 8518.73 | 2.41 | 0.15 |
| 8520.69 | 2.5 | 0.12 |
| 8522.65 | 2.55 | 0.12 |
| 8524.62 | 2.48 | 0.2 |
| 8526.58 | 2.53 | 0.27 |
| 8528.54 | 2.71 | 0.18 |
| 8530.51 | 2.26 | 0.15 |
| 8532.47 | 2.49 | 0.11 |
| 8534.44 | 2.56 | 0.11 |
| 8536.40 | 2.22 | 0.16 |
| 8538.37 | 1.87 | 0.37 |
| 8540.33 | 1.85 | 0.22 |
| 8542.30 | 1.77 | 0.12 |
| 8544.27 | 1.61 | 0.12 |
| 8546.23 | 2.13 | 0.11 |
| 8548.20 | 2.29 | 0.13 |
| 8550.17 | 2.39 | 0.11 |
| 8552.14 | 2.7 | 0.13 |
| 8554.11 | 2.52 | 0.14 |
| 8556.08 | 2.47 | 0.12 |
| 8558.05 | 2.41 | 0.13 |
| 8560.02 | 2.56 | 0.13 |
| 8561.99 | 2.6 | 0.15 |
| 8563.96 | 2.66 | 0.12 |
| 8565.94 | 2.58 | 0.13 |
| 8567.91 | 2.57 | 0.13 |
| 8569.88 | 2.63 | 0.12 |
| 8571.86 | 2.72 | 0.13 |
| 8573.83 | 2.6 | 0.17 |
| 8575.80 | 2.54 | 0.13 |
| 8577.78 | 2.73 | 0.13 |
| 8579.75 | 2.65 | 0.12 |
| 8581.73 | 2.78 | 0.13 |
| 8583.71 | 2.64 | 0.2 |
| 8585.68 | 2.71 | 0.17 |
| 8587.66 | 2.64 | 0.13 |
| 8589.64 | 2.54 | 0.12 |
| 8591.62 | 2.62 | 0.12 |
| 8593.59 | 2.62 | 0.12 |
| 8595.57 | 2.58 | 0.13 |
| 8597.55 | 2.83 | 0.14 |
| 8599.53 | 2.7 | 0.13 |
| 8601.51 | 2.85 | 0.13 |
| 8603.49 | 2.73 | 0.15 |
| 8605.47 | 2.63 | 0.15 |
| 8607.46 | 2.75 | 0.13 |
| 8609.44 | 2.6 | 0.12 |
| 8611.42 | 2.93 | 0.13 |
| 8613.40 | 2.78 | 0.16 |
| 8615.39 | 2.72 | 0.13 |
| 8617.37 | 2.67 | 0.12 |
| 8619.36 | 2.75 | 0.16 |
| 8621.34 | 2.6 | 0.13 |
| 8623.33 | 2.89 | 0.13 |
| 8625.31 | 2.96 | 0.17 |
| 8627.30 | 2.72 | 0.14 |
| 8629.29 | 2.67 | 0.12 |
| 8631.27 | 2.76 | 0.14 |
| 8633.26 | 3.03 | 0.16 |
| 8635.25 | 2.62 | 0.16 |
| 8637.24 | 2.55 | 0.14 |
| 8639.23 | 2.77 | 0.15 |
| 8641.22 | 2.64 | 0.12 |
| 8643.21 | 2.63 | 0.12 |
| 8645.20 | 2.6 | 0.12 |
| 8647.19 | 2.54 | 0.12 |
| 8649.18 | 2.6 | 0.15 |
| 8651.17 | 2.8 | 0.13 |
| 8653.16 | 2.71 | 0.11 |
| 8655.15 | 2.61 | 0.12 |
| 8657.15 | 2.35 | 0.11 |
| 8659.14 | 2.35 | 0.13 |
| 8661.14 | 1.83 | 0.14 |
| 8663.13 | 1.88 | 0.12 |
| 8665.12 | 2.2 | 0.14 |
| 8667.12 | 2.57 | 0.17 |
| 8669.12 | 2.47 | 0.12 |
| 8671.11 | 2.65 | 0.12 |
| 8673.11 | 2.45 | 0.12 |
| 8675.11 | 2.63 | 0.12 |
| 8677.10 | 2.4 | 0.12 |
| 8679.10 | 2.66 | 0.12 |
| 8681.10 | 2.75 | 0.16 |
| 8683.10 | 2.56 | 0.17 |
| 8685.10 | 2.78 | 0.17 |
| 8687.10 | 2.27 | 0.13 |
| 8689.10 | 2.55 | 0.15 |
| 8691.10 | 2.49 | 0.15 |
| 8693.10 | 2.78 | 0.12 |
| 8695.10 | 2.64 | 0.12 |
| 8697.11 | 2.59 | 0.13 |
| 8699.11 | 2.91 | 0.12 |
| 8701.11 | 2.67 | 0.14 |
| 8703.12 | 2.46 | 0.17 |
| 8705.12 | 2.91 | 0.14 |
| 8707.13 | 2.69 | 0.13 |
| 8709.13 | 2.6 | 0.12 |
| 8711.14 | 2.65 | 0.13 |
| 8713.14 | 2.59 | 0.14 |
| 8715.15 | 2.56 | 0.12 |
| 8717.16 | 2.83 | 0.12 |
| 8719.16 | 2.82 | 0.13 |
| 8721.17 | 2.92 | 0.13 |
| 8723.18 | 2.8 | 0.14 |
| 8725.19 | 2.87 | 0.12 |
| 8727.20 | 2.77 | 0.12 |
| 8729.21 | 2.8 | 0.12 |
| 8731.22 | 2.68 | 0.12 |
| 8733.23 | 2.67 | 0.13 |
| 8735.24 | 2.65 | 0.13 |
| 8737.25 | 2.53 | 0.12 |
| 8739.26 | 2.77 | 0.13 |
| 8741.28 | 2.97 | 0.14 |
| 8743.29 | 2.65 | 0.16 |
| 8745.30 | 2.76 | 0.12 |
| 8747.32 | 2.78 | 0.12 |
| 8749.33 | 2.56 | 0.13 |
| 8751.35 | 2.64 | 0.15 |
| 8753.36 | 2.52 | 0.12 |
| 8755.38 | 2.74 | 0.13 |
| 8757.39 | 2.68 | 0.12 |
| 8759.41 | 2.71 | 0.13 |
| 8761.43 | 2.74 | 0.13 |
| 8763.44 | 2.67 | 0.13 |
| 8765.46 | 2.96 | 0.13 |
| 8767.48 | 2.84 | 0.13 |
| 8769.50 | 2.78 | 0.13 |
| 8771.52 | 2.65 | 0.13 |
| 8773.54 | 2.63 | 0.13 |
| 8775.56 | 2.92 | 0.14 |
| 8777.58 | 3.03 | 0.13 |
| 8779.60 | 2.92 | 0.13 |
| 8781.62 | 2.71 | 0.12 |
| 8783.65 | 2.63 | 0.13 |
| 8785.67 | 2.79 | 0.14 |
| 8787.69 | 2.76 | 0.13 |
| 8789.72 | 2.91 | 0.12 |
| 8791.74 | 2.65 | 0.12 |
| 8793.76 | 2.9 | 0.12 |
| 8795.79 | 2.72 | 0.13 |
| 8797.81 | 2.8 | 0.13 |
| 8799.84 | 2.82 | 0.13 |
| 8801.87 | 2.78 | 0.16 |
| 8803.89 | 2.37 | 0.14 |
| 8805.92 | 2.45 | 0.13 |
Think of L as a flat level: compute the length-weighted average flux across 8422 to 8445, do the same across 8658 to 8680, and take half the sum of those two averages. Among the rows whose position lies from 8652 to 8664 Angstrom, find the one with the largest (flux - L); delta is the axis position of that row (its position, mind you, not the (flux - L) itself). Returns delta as 8653.16 Angstrom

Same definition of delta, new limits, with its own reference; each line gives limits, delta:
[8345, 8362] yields 8345.93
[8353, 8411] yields 8374.81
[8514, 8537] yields 8528.54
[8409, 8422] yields 8413.46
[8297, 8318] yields 8313.33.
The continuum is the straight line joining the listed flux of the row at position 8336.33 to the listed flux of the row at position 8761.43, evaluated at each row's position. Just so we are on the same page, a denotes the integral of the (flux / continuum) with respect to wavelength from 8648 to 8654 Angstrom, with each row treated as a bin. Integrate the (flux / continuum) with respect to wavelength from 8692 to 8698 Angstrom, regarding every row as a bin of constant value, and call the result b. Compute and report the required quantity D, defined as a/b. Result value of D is 1.02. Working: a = 6.0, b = 5.9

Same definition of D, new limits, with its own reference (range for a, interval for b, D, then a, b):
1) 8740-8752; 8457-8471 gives 0.92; 12.0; 12.9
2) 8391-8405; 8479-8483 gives 3.70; 14.2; 3.8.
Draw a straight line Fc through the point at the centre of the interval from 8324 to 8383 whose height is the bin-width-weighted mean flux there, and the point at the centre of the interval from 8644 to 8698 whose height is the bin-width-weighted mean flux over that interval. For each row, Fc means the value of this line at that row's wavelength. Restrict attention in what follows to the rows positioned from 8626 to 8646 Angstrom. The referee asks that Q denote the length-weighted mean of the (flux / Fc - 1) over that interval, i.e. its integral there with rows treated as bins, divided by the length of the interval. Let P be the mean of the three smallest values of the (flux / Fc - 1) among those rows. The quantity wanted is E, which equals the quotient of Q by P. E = 2.7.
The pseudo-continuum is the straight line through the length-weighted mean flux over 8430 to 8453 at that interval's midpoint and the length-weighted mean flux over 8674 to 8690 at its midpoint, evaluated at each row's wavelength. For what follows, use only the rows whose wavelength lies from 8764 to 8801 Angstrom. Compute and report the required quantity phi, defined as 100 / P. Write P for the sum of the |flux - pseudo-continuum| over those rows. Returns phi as 24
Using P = 4.2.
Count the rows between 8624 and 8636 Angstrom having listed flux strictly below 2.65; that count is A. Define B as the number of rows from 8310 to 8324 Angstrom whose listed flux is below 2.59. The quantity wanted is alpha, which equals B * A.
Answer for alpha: 2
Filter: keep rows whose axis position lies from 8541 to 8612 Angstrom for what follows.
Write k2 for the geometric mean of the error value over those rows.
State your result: 0.131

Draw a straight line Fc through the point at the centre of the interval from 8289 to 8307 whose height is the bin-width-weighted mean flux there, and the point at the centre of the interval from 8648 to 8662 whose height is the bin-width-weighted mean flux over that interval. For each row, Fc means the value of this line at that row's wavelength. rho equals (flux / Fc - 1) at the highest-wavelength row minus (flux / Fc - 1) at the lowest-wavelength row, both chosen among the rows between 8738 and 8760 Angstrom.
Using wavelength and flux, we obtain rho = -0.02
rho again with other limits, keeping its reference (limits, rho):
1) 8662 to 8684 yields 0.28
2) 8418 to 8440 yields 0.06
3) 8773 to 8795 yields 0.12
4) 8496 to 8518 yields 0.32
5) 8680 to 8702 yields -0.03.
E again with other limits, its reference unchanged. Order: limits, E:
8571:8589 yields 3.0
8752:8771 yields 1.7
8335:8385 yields 0.1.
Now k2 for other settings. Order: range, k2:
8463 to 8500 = 0.148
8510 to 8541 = 0.157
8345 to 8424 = 0.148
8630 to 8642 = 0.144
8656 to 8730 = 0.132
